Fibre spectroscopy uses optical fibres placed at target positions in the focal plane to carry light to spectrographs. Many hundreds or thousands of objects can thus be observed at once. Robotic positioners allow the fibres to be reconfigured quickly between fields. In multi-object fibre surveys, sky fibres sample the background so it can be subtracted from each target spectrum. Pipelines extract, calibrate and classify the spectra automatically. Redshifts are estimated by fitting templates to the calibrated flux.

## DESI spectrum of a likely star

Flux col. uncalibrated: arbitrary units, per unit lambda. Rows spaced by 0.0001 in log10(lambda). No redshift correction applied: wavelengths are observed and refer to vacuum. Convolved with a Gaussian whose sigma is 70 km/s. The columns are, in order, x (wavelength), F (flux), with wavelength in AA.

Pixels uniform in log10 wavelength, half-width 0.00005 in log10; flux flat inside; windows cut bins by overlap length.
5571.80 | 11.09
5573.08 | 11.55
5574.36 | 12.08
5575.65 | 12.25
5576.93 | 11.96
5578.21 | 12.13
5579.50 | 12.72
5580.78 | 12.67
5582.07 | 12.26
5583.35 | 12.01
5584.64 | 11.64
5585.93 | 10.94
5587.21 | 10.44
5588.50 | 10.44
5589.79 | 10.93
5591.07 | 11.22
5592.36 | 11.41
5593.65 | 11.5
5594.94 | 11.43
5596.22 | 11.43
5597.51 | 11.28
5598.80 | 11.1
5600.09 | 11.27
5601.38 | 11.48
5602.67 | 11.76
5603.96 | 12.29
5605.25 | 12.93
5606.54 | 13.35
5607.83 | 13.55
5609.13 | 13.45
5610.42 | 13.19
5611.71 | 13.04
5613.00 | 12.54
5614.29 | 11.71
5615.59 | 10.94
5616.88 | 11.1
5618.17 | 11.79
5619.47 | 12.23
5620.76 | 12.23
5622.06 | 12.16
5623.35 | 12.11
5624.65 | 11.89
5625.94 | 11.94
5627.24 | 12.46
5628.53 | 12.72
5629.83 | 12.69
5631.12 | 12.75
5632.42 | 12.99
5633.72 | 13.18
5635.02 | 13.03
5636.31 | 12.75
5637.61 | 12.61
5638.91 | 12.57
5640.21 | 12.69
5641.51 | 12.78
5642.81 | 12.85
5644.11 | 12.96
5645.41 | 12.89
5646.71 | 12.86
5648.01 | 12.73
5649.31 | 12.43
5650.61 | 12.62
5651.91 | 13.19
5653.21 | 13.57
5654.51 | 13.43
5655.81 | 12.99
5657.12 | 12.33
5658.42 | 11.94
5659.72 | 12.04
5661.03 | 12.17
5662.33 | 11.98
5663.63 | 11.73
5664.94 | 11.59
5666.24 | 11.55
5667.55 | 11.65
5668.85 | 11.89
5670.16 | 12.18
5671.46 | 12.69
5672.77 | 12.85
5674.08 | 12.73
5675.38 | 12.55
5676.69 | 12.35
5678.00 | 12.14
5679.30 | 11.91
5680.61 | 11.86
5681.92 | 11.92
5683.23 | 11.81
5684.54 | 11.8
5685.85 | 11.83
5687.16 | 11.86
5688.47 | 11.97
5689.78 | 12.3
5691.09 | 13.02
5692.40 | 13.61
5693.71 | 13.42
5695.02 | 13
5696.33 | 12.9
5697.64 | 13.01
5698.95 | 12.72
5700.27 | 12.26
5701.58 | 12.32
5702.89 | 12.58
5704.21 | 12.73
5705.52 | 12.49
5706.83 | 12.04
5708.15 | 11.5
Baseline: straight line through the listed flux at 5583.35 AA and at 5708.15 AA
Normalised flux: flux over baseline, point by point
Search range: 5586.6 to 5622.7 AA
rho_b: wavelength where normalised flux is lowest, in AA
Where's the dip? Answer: 5587.21 AA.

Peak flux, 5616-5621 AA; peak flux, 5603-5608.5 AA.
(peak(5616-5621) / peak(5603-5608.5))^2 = 0.81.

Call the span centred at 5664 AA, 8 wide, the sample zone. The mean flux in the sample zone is 11.8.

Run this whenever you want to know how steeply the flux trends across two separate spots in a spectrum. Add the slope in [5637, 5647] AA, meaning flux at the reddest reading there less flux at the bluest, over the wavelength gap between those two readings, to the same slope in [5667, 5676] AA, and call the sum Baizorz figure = 0.14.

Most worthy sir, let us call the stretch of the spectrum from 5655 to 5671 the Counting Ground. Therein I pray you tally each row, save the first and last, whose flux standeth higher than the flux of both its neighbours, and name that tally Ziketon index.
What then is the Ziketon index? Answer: 1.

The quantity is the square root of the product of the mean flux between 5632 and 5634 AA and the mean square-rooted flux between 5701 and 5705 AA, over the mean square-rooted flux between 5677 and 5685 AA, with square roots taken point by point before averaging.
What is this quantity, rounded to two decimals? 1.97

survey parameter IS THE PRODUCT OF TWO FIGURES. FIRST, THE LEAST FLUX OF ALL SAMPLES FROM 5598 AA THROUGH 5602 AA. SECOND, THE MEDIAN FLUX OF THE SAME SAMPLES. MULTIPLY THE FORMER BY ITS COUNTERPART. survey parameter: 125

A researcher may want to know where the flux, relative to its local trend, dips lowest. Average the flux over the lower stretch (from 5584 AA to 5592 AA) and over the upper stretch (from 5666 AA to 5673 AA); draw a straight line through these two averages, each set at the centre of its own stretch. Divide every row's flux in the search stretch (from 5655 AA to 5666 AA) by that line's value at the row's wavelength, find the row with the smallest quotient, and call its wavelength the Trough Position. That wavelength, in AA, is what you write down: 5664.94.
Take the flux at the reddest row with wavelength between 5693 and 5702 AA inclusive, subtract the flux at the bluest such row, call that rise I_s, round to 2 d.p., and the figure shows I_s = -1.10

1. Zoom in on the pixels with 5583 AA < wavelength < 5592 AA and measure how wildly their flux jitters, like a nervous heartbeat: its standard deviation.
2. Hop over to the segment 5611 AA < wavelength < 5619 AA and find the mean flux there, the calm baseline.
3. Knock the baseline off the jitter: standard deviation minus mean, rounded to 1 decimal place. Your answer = -11.3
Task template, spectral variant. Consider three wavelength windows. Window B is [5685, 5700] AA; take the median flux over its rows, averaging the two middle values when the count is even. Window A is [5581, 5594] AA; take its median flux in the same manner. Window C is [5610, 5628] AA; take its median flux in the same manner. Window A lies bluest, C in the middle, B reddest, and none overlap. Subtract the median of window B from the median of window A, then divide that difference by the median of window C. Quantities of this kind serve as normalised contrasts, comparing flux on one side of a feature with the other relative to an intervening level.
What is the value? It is -0.131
